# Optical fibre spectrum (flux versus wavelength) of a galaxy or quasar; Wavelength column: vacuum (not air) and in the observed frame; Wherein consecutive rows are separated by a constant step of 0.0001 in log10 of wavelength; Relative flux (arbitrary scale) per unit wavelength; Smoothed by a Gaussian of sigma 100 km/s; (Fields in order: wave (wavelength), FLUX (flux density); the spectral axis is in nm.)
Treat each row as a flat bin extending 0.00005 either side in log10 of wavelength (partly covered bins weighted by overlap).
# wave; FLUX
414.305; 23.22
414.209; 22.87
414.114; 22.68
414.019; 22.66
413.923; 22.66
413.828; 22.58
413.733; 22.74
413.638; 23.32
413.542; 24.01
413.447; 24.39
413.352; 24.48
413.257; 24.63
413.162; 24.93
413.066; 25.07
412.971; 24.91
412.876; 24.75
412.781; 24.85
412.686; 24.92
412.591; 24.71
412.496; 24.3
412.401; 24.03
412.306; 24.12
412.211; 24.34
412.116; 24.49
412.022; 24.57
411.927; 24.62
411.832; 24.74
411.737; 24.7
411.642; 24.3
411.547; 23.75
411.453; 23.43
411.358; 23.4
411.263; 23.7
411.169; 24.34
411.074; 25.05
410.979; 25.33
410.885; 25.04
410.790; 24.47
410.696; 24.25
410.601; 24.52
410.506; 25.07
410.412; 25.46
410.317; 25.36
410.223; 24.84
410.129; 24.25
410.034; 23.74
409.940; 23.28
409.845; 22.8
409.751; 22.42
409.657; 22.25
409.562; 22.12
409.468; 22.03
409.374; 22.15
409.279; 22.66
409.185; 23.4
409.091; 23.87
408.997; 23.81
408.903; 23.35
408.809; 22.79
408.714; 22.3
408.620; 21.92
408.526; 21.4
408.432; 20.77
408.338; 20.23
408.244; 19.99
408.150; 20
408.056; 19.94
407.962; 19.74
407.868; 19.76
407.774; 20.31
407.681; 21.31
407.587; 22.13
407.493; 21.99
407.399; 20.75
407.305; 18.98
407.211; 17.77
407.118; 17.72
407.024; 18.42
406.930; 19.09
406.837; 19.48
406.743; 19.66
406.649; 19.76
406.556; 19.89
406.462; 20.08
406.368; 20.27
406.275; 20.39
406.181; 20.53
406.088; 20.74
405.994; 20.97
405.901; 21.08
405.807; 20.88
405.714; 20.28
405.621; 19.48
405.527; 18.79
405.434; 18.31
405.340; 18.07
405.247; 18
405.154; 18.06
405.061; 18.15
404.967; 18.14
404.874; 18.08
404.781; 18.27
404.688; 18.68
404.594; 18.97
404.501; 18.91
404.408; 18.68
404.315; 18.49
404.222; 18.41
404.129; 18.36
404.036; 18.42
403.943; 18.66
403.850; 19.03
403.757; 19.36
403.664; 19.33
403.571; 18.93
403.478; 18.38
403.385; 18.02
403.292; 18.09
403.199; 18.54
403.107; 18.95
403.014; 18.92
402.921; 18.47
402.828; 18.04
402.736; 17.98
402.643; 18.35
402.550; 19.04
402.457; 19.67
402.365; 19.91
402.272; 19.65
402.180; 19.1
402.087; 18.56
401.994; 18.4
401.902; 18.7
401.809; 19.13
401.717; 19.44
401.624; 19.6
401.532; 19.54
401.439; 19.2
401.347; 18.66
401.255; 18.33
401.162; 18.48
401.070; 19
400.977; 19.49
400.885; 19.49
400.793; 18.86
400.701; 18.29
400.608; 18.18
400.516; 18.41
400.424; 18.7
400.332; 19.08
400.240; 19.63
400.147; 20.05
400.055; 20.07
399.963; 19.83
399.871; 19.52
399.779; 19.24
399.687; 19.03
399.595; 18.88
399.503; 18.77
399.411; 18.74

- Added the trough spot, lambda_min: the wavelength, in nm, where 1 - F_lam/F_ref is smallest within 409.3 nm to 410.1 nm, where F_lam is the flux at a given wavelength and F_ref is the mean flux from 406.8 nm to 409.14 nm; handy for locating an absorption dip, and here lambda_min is 410.034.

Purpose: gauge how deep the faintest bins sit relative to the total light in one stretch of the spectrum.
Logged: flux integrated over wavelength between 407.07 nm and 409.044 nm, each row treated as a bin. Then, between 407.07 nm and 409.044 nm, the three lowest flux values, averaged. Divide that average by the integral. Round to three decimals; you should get 0.442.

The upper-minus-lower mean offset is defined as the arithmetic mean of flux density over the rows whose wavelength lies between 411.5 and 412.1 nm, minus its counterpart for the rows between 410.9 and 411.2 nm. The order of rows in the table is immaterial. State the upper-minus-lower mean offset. -0.5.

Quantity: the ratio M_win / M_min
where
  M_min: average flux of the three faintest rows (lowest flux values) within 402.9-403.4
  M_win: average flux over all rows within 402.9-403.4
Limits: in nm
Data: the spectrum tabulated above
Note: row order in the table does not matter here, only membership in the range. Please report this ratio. 1.02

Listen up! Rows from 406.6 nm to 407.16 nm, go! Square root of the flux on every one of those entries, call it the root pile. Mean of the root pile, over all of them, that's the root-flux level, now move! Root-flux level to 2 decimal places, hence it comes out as 4.36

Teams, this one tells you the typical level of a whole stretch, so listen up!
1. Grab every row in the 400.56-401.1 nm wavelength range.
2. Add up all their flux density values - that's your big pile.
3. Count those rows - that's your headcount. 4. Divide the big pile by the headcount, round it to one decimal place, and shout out 18.9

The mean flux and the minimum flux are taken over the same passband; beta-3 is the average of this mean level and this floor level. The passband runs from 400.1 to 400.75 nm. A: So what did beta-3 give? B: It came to 18.5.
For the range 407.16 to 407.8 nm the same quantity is 19.1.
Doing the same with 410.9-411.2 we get 24.6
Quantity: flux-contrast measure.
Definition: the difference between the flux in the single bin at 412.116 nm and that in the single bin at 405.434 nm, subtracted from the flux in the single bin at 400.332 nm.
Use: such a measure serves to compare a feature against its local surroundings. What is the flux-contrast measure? 12.9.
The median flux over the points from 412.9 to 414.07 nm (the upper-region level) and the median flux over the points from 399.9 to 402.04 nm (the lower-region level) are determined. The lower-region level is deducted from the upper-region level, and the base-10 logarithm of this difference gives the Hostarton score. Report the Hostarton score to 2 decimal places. 0.71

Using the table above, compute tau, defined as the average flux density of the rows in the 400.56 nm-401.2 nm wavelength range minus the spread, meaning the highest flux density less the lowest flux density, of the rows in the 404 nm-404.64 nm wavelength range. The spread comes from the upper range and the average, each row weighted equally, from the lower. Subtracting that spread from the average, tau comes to 18.22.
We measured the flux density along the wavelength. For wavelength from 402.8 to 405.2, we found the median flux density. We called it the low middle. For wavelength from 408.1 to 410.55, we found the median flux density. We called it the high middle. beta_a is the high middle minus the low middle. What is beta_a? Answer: 4.2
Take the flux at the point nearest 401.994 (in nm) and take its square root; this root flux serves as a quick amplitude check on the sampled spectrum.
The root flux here 4.29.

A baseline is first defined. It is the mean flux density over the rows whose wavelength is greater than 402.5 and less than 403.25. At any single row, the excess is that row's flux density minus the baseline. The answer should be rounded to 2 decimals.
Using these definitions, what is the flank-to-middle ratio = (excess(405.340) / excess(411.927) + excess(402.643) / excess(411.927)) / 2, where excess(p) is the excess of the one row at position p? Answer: -0.05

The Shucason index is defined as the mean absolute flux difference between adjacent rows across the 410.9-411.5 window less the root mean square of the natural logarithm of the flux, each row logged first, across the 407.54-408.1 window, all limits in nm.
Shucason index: -2.63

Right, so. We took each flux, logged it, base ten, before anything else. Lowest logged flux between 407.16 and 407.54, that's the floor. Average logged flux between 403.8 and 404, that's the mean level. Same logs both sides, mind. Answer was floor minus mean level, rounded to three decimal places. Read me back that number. -0.025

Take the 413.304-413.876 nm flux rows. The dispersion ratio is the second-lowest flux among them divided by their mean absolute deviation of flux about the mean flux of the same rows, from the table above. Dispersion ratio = 32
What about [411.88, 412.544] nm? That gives 136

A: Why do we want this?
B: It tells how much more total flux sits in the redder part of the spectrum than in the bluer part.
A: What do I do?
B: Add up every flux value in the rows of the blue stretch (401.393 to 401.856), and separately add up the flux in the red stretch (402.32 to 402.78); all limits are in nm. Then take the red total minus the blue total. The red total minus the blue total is -2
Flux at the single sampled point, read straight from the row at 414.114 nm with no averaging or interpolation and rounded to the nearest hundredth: 22.68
